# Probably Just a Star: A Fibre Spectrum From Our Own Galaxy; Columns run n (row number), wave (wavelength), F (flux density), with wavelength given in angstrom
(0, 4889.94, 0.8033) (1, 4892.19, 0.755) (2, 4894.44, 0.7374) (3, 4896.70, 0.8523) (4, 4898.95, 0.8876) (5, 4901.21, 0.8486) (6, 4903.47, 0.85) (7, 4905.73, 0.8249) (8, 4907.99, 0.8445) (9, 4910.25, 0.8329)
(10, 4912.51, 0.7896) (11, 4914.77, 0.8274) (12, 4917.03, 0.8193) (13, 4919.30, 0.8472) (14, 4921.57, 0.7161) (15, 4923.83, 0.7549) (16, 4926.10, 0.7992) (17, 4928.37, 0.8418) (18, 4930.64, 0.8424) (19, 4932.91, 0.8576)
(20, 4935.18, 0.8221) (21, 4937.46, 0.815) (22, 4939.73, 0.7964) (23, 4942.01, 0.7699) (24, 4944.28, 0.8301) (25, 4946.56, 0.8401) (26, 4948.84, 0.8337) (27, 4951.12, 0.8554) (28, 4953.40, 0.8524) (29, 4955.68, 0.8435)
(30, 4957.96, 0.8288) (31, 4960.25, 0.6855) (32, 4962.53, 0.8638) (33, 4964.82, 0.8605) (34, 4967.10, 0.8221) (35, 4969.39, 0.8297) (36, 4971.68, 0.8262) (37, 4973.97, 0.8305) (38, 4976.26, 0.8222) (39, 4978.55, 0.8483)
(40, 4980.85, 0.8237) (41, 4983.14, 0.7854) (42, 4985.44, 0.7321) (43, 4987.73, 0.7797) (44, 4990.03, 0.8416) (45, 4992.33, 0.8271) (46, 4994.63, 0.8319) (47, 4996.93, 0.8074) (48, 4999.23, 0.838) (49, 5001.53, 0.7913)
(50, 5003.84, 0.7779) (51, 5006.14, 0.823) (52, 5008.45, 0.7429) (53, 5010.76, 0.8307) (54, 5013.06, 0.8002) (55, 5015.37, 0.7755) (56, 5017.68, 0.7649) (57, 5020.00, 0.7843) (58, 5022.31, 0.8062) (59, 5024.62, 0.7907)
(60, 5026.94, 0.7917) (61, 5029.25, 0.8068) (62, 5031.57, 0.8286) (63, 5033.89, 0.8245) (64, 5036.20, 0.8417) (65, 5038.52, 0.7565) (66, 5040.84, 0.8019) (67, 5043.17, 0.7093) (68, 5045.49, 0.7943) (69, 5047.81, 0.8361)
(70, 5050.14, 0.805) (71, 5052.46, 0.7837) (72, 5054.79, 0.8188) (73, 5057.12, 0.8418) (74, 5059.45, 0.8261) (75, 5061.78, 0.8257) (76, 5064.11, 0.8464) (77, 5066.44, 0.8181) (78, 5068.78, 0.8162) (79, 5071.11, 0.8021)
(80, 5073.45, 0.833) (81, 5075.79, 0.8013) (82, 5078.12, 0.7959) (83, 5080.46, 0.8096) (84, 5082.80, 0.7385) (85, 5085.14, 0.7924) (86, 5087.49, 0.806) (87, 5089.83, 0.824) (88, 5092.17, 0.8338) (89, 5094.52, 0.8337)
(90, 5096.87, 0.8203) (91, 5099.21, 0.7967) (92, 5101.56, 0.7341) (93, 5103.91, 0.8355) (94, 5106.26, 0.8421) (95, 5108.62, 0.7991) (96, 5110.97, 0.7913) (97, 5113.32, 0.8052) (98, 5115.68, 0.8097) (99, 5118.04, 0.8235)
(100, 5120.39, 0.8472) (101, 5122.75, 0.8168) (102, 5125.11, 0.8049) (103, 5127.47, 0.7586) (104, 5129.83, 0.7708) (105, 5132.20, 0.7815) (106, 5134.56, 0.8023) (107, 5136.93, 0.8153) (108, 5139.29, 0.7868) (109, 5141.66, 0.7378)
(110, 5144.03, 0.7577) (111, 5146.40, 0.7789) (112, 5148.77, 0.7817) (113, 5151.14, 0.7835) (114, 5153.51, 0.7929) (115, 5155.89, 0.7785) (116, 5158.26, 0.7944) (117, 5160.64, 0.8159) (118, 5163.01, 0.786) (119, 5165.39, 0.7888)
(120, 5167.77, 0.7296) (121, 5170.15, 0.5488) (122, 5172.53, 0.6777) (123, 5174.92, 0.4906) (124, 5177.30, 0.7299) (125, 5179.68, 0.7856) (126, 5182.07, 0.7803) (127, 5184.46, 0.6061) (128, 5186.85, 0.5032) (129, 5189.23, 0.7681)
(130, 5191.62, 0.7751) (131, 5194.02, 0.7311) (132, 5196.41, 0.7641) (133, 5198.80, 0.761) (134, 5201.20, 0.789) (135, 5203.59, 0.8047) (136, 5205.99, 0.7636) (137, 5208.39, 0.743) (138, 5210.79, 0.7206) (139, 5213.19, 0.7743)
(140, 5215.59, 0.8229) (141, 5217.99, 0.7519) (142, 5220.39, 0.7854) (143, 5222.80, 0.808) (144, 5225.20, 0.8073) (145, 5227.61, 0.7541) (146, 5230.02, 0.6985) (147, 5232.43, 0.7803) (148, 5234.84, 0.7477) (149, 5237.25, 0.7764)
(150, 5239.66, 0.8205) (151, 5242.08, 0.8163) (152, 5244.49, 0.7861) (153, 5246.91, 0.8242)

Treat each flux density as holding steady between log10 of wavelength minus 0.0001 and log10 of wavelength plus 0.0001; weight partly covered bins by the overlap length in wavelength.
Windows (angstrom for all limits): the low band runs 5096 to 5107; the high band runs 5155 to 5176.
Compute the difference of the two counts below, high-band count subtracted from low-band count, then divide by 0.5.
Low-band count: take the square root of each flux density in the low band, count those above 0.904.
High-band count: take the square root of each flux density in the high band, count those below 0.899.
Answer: -10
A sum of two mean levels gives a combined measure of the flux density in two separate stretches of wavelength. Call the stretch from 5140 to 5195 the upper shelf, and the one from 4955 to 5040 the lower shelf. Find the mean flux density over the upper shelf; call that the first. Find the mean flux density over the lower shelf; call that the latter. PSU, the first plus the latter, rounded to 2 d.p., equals 1.53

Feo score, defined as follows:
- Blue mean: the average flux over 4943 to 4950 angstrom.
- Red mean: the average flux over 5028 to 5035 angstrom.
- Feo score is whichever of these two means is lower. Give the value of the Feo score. 0.82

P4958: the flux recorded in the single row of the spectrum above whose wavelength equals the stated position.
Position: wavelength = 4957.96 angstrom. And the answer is 0.8288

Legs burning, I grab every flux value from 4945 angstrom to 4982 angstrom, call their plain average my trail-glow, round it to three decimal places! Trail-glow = 0.829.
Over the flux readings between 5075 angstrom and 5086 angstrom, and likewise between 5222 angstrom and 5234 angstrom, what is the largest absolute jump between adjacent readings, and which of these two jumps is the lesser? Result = 0.071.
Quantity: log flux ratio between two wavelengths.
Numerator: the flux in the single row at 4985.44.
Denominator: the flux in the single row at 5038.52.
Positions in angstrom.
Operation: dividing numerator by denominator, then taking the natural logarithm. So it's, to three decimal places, -0.033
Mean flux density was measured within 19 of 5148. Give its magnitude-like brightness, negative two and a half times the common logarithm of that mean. 0.26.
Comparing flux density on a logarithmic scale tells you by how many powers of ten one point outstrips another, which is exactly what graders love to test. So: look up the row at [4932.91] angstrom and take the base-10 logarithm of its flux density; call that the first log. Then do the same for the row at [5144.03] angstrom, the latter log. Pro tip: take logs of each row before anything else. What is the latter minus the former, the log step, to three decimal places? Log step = -0.054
